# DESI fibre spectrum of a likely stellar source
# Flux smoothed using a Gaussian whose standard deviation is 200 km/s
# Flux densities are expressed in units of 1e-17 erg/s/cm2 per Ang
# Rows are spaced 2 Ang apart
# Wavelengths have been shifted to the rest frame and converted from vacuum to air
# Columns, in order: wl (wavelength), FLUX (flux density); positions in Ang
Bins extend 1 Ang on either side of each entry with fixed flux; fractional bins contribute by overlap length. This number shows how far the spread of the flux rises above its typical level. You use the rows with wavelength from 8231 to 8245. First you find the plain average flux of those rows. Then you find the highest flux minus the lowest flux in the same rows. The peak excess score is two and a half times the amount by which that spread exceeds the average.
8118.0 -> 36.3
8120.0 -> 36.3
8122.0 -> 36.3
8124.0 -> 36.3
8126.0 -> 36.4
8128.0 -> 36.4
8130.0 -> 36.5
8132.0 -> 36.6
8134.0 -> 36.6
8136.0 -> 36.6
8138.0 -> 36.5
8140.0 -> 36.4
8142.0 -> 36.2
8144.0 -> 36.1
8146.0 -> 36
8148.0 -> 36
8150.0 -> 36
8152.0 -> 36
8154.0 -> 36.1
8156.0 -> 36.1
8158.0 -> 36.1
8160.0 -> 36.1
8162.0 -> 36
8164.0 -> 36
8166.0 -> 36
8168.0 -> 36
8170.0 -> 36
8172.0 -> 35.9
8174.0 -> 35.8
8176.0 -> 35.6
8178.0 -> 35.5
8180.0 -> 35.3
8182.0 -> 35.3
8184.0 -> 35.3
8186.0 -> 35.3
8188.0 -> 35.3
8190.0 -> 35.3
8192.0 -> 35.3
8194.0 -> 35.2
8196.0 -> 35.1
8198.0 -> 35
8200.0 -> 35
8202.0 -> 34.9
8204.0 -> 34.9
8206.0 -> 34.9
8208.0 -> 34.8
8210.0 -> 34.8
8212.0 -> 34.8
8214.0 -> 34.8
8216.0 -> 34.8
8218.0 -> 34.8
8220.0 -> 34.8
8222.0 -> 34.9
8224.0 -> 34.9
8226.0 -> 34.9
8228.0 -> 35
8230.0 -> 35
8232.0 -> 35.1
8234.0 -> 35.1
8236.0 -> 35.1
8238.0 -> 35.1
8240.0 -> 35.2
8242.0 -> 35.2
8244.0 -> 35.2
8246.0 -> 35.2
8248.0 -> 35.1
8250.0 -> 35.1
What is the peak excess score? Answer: -87.6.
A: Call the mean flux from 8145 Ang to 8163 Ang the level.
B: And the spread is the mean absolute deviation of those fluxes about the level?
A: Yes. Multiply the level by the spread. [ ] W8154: 2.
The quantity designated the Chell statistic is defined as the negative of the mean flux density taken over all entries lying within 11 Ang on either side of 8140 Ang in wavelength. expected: -36.3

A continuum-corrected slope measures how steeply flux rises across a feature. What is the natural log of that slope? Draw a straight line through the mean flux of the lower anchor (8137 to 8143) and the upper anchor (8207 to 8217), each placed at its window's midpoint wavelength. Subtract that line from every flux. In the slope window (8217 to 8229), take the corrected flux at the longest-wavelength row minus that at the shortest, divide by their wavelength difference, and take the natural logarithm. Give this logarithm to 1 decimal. -3.2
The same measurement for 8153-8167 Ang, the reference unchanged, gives -4.3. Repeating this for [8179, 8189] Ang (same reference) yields -3.8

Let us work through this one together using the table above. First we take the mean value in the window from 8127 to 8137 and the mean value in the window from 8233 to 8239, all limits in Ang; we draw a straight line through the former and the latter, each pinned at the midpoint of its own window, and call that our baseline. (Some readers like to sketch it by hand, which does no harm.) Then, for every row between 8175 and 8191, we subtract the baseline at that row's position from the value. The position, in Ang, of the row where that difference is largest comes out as 8176.0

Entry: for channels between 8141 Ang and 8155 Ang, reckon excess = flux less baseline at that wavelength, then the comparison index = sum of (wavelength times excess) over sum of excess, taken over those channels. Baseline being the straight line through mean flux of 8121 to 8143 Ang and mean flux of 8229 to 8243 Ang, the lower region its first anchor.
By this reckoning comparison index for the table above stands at 8147.7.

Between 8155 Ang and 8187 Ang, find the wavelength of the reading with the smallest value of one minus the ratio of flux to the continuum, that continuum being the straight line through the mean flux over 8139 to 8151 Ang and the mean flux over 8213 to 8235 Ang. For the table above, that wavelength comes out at 8170.0 Ang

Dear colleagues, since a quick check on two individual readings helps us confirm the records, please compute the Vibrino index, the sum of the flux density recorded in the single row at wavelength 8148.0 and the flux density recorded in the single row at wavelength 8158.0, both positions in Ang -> 72.1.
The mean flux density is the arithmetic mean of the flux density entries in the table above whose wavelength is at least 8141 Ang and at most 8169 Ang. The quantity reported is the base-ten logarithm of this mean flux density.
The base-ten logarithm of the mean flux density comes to 1.56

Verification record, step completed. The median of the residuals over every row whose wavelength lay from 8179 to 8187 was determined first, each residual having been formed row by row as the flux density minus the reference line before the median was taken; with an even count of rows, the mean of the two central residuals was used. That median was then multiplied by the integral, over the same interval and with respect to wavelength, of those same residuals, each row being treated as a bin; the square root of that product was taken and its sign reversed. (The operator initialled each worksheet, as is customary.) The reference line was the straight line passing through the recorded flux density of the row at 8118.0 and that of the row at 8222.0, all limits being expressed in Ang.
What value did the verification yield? -0.35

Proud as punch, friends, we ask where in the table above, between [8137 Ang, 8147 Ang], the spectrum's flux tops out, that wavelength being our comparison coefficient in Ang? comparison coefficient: 8138.0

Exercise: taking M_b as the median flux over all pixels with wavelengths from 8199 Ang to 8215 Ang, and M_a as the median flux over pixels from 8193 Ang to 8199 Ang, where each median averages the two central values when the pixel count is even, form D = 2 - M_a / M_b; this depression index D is 0.993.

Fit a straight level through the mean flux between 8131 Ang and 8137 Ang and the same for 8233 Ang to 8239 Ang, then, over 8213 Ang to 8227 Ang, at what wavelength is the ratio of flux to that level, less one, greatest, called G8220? 8226.0 Ang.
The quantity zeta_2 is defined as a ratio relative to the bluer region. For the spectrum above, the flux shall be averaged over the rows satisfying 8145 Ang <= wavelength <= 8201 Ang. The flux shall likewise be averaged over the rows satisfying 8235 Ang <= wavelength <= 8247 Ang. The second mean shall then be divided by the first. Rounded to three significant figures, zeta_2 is 0.986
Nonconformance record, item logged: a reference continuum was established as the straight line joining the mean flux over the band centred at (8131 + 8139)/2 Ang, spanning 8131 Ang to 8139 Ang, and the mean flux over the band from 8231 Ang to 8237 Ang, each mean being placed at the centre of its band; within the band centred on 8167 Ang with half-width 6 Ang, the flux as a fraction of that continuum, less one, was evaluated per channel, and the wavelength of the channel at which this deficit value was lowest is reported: 8162.0 Ang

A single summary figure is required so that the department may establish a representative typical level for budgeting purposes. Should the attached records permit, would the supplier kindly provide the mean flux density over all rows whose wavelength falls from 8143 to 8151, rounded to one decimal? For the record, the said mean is 36.0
